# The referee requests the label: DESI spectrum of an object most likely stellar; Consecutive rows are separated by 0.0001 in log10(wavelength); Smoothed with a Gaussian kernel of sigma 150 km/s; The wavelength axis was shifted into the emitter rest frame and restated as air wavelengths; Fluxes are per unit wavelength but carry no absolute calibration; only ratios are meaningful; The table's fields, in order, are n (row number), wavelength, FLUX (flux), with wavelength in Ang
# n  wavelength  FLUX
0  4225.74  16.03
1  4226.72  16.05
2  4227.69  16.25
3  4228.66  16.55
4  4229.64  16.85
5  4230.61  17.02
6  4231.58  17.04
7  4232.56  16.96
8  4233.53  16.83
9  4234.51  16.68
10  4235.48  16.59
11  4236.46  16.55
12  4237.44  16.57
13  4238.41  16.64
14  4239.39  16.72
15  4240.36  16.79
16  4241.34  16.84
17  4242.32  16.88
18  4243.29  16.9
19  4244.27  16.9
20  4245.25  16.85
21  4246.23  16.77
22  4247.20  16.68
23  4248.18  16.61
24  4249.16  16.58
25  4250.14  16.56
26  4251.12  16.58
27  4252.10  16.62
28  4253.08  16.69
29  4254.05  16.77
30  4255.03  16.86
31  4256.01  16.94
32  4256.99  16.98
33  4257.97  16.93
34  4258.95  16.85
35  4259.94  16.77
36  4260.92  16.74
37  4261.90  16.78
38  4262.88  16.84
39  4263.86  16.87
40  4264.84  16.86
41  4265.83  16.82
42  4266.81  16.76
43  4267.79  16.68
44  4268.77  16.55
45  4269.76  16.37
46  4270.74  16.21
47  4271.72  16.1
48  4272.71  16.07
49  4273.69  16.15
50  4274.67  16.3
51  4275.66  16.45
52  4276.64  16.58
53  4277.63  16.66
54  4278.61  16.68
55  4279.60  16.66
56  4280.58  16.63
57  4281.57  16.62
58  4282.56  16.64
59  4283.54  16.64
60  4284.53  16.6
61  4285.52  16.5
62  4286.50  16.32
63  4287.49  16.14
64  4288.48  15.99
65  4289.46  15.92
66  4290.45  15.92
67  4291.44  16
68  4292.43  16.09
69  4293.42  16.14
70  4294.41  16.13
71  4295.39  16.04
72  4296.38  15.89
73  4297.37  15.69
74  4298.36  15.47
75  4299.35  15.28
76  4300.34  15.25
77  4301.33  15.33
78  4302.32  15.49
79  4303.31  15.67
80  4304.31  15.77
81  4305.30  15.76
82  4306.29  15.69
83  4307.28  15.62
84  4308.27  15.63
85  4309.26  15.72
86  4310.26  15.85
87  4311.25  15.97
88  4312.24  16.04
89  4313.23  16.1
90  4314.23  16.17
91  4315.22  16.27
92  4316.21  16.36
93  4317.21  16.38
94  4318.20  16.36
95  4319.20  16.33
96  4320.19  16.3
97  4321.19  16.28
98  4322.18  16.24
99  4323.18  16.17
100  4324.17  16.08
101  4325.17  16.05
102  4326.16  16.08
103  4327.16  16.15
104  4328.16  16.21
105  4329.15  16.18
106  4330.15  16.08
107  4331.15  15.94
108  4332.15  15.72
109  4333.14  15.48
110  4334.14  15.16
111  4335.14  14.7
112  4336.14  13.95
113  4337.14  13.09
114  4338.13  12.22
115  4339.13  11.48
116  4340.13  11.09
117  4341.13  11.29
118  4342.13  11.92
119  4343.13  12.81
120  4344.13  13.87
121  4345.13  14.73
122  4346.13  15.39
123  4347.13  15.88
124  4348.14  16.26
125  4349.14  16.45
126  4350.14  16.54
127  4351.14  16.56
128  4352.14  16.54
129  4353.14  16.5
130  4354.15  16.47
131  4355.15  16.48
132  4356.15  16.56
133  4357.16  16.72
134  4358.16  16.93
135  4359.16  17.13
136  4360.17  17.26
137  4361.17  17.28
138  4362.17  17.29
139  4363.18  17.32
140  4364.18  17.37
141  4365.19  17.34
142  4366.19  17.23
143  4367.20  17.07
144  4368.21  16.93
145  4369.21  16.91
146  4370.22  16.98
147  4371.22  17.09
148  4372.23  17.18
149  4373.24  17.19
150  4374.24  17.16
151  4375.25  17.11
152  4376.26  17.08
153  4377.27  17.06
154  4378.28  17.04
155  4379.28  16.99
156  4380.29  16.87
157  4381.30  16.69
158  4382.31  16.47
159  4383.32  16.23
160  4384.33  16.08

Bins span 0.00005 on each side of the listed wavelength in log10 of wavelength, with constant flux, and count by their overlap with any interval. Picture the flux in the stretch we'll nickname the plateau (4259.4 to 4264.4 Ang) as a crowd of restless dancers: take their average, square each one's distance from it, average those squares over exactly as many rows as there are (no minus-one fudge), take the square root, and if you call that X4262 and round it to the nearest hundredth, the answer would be 0.05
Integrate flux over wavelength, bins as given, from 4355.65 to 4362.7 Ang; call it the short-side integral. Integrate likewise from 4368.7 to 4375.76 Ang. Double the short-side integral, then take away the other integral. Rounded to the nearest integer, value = 119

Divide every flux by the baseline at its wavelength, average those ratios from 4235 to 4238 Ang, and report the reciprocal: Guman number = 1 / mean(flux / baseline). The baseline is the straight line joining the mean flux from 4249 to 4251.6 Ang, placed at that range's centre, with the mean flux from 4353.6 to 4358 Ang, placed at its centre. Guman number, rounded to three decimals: 1.000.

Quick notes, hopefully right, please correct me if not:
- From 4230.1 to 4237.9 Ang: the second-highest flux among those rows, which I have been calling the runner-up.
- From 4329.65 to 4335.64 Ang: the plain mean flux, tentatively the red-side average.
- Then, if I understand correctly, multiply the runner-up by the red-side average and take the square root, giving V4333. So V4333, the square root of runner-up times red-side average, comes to 16.2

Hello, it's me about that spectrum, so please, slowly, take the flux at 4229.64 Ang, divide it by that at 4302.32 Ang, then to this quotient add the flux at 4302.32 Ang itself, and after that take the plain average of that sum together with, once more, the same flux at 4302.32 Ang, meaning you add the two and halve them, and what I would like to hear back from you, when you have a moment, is 16.0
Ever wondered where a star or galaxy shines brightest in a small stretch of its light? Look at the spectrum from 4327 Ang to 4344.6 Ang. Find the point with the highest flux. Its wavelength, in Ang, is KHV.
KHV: 4328.16 Ang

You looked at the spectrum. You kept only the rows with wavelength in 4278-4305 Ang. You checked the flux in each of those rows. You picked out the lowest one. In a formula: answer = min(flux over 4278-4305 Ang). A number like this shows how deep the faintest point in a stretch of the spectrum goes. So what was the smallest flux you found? 15.25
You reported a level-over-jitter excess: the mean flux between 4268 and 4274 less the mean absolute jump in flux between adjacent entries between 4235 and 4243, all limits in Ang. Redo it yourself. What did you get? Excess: 16.2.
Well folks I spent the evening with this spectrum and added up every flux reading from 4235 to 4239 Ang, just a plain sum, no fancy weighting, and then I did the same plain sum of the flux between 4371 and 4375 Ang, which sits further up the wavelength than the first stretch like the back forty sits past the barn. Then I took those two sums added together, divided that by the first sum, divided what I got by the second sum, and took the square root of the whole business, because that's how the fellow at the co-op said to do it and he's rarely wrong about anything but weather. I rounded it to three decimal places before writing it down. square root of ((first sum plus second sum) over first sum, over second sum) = 0.172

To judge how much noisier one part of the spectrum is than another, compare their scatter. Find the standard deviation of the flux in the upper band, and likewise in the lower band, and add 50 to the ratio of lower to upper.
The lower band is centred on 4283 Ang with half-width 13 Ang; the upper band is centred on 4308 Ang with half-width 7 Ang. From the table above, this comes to 51.2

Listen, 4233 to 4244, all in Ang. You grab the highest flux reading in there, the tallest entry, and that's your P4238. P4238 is 16.9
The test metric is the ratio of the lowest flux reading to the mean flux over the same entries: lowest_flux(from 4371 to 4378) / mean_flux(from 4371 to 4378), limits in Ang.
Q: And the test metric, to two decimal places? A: 1.00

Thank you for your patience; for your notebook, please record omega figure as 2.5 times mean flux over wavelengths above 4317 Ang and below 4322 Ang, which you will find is 40.8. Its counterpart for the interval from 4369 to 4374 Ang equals 42.7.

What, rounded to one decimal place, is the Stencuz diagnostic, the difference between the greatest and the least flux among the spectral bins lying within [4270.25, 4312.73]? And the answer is 1.4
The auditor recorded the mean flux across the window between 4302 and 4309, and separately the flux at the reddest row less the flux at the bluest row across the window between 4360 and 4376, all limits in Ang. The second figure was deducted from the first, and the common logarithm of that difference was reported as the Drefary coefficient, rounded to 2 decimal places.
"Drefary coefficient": 1.20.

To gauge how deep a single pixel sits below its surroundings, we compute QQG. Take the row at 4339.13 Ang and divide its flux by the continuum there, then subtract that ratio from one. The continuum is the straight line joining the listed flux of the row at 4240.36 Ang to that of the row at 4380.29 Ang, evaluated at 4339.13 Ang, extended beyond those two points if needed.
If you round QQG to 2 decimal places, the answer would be 0.32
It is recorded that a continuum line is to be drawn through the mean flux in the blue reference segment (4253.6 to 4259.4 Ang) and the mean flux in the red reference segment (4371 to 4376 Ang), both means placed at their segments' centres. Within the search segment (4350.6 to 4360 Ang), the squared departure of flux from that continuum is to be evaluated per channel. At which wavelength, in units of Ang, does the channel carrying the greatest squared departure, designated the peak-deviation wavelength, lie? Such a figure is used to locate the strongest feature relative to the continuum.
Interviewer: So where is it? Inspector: 4354.15 Ang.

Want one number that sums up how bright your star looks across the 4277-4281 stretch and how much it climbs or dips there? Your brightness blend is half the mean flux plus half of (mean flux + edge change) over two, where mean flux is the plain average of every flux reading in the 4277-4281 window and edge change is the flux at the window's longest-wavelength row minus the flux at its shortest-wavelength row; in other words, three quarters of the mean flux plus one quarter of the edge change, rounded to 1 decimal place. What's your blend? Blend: 12.5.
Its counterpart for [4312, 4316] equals 12.2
